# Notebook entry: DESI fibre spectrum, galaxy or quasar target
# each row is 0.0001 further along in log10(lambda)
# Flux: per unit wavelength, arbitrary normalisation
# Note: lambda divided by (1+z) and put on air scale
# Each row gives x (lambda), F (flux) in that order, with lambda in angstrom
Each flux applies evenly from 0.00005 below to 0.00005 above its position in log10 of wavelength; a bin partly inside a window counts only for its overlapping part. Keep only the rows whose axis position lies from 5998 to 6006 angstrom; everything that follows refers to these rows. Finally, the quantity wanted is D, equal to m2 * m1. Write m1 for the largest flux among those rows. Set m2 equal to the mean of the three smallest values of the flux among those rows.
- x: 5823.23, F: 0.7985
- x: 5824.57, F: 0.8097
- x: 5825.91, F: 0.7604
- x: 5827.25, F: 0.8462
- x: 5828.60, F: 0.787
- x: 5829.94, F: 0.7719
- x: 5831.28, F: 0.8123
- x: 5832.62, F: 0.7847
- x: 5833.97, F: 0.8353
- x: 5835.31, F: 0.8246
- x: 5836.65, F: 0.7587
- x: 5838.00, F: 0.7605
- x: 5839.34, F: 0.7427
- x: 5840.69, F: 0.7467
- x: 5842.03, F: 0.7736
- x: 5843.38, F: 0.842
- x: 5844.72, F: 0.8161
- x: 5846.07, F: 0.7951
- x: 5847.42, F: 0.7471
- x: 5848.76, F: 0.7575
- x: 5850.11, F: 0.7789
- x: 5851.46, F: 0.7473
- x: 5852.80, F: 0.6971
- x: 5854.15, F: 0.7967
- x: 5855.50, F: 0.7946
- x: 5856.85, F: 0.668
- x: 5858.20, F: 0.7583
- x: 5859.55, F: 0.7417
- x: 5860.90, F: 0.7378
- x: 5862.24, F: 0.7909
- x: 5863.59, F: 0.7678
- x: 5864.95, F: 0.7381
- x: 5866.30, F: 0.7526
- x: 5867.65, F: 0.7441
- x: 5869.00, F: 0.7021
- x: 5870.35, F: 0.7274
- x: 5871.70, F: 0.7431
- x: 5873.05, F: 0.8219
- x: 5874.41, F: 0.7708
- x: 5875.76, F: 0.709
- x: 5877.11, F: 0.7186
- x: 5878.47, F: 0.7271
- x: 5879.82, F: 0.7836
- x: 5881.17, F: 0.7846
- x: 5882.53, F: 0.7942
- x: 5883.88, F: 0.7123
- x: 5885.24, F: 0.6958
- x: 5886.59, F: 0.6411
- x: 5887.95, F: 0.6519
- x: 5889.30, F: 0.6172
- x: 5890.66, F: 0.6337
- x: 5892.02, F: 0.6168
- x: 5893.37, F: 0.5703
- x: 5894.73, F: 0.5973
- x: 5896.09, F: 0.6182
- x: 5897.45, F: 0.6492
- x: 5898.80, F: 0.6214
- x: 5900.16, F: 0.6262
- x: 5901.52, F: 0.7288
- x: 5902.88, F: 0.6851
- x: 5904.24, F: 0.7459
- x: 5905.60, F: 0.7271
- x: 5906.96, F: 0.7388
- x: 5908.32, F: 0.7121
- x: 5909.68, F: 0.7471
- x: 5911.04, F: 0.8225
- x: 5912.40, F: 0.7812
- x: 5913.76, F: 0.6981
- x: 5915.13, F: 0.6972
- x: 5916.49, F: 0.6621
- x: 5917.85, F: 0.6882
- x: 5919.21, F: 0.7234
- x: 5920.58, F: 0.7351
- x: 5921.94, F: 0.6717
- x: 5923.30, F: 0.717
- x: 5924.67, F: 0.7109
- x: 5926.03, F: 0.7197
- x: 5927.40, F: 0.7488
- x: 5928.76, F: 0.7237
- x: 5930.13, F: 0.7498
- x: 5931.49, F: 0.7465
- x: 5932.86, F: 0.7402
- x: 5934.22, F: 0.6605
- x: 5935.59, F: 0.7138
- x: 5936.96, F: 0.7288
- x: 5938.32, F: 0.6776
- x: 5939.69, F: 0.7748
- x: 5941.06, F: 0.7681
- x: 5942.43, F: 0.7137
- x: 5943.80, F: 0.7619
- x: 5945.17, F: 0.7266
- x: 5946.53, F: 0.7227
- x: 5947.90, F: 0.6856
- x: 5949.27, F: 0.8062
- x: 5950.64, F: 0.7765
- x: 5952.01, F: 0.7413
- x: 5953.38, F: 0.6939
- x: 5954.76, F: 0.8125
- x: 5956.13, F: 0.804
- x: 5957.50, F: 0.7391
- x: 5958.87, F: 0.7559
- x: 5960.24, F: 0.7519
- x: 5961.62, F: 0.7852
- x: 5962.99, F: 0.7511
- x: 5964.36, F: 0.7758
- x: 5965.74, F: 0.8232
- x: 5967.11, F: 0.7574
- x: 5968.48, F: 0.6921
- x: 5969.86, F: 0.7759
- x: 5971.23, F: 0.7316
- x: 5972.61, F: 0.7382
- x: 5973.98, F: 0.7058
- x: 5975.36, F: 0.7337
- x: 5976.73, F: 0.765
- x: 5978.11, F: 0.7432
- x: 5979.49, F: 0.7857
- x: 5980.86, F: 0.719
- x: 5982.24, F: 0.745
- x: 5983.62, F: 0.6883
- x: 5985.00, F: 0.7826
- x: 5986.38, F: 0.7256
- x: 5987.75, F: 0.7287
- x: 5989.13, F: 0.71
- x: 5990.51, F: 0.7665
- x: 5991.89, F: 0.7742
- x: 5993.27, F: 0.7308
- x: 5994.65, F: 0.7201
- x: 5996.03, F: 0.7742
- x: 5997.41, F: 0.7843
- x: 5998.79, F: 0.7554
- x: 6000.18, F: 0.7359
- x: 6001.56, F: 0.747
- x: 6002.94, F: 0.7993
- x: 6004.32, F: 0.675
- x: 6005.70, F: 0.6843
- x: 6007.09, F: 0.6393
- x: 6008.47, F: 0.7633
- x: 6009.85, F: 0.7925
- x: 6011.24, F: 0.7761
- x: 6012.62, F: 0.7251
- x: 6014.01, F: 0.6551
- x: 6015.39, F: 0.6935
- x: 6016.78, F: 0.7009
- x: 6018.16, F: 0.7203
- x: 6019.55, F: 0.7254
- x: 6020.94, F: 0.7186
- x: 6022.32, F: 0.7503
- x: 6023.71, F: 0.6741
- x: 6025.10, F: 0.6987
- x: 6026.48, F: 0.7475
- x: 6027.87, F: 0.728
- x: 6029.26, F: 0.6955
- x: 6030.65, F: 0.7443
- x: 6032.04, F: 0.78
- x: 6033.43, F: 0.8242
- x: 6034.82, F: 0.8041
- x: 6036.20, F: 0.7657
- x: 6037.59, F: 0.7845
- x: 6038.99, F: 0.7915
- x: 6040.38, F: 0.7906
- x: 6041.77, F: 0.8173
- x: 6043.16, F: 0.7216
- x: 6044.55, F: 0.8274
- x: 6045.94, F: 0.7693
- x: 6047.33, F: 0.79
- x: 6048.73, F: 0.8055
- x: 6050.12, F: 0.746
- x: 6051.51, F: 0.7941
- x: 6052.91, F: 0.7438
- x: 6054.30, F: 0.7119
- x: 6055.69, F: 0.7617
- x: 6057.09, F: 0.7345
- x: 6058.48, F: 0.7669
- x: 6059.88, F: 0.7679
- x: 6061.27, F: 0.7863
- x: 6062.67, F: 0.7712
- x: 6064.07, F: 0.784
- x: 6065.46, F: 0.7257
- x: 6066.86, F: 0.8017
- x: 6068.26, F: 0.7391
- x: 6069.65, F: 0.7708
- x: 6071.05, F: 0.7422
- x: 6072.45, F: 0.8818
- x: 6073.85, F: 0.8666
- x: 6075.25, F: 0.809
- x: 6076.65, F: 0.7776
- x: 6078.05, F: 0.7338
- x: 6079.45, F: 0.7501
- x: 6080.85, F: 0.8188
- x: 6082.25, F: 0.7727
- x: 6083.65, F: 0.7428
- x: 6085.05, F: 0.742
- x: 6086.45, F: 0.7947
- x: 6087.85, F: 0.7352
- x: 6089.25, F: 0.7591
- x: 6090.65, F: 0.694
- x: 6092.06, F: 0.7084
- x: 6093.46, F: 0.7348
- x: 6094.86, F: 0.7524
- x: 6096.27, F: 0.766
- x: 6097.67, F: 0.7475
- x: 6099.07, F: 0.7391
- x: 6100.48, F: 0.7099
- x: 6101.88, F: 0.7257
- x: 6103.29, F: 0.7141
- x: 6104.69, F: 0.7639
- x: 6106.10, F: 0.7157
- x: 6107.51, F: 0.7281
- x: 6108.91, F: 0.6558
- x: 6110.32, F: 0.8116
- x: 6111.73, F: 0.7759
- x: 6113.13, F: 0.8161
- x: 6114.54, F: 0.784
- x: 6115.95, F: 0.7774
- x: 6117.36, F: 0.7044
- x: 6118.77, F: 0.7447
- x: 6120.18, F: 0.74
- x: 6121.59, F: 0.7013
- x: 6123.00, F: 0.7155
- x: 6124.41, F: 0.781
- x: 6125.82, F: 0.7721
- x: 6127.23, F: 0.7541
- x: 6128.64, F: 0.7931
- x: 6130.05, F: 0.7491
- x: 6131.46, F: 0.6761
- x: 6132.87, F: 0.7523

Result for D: 0.558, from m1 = 0.7993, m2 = 0.698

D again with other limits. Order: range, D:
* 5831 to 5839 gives 0.641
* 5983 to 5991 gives 0.554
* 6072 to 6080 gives 0.665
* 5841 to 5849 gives 0.639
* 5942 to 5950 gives 0.570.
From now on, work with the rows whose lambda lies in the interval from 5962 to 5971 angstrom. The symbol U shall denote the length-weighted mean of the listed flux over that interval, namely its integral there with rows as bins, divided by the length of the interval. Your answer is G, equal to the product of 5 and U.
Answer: 3.81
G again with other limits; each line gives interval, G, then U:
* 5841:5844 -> 4.00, 0.80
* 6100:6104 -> 3.59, 0.72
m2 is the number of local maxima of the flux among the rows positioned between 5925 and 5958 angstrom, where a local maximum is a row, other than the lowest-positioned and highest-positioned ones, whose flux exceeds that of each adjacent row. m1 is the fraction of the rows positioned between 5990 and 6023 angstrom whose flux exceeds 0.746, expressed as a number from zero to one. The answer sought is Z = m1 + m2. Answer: 7.5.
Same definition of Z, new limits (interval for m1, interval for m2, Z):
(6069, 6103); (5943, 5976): 7.5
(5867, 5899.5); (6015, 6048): 7.2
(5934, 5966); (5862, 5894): 5.5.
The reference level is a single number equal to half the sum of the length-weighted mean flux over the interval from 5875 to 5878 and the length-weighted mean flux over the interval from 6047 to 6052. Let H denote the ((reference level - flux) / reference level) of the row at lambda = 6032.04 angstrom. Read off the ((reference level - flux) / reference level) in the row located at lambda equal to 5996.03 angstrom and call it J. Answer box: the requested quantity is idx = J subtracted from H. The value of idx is -0.01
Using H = -0.041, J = -0.03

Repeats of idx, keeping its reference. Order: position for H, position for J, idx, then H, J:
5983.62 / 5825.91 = 0.10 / 0.082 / -0.01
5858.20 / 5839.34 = -0.02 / -0.012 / 0.01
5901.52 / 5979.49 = 0.08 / 0.028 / -0.05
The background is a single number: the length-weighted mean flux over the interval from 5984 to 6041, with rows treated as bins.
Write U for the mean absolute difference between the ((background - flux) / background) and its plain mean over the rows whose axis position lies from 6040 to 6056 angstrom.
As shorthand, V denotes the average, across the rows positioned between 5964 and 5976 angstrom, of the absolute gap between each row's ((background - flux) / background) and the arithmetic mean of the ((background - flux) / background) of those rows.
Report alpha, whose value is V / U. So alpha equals 1.0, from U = 0.042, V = 0.042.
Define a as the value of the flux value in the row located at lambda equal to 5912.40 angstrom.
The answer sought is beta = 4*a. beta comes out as 3.12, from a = 0.7812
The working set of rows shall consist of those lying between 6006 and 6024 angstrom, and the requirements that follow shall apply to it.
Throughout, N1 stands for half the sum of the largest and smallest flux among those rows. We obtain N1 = 0.716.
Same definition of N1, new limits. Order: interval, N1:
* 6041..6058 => 0.770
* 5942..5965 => 0.749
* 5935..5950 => 0.742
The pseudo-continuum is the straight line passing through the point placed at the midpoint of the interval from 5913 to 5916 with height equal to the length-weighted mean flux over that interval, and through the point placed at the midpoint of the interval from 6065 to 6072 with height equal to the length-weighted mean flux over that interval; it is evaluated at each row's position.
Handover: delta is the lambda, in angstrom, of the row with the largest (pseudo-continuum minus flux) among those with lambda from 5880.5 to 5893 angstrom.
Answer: 5892.02 angstrom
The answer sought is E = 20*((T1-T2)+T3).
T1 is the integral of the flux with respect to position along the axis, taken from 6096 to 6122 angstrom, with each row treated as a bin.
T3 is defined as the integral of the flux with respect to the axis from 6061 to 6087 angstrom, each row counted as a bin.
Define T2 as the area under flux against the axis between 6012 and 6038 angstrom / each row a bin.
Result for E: 410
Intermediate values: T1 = 19.3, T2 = 19.1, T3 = 20.3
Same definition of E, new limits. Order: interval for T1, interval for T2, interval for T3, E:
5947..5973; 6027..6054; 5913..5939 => 346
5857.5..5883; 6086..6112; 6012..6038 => 382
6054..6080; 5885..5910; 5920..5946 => 448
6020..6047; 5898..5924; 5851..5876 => 415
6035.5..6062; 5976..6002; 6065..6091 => 423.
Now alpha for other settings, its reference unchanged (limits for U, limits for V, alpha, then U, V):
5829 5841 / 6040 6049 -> 0.9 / 0.039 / 0.033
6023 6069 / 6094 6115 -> 1.0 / 0.042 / 0.043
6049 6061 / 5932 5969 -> 1.8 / 0.026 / 0.046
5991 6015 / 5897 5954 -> 0.8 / 0.053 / 0.044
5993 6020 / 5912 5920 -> 0.8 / 0.049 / 0.040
